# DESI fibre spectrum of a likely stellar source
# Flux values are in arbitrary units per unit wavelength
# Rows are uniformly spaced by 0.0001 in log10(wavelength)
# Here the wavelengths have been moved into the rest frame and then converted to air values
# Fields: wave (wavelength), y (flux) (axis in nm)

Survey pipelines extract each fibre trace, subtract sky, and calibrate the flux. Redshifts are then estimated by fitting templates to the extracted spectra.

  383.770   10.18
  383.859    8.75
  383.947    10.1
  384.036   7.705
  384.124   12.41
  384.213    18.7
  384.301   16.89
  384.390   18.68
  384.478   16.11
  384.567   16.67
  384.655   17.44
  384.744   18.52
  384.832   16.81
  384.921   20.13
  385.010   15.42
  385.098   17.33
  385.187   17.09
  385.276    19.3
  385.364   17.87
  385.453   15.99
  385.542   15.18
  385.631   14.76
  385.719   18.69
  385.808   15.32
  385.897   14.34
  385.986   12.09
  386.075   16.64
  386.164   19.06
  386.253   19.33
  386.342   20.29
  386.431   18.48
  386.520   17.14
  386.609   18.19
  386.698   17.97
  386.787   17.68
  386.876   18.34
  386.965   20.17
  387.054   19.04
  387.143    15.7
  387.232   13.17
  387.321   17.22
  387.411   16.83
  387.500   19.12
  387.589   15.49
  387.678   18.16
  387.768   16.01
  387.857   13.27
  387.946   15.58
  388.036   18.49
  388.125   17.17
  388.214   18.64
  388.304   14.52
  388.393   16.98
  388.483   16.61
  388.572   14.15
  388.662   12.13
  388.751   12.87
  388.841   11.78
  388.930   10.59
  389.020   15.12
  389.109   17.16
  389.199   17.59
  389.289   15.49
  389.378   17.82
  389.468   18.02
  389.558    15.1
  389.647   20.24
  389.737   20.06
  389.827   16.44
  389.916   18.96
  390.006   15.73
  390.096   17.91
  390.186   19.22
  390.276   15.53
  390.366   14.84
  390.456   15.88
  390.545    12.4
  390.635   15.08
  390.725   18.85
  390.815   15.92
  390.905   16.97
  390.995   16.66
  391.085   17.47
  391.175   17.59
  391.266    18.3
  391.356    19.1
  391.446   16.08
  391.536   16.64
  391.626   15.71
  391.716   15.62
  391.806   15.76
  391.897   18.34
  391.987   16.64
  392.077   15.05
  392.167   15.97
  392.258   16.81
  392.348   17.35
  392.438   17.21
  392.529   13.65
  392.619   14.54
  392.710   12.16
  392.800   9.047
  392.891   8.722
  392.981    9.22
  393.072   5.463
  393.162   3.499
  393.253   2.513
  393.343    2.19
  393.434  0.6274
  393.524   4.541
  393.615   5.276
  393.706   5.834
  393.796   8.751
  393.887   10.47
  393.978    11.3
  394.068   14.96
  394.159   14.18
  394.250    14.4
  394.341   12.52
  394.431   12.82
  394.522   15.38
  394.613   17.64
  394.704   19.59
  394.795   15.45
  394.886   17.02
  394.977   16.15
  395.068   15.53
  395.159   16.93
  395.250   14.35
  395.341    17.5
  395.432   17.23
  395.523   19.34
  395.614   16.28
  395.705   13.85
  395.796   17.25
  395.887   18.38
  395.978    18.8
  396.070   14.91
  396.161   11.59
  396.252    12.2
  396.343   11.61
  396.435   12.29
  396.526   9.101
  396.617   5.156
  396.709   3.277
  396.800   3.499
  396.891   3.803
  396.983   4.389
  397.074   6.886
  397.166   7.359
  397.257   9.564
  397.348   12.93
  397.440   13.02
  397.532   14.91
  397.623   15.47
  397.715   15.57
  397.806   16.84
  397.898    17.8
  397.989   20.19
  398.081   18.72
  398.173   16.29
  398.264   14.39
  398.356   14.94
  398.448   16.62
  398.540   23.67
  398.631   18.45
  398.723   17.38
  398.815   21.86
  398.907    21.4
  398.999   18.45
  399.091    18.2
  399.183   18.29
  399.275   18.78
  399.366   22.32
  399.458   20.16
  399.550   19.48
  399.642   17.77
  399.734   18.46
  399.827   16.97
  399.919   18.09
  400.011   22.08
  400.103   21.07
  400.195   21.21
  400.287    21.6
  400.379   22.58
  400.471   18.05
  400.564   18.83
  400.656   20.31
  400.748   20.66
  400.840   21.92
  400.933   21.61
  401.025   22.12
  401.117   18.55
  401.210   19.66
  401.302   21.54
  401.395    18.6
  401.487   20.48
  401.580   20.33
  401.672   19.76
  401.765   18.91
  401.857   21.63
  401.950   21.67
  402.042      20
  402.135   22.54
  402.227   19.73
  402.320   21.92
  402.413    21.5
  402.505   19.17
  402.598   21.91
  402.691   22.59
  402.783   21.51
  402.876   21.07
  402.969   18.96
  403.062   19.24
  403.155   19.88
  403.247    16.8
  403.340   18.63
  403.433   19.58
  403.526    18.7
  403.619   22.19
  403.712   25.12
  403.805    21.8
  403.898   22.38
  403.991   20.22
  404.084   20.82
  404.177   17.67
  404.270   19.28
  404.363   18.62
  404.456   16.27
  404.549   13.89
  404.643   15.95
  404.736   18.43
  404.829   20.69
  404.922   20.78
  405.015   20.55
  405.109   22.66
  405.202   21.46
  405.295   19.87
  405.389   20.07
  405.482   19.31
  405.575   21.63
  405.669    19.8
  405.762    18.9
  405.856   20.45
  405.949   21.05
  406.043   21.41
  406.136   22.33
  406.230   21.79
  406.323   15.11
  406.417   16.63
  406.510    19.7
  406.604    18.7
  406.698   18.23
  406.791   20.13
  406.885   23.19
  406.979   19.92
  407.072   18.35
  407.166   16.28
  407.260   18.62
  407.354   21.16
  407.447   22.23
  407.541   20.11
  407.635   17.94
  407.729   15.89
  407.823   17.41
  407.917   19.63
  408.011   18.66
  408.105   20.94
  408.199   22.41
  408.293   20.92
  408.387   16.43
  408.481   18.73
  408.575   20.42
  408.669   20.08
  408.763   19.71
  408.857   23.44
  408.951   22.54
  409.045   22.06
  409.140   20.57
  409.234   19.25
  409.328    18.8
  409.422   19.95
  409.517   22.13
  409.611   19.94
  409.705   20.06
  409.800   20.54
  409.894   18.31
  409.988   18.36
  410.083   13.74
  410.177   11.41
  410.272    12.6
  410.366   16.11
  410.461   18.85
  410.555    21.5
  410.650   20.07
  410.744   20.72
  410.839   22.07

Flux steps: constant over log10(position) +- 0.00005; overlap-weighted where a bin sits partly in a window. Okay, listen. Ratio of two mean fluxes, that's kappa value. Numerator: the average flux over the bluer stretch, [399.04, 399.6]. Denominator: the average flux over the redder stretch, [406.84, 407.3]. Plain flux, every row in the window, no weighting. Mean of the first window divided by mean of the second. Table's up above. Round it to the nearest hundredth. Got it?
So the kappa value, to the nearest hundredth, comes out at 1.01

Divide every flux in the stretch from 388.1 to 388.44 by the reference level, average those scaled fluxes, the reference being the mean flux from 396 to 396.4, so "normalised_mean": 1.3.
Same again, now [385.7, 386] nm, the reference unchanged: 1.2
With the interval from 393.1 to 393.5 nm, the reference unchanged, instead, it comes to 0.2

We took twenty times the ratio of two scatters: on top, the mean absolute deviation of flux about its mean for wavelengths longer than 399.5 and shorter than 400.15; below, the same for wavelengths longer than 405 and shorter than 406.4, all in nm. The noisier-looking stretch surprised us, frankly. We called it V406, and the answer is 24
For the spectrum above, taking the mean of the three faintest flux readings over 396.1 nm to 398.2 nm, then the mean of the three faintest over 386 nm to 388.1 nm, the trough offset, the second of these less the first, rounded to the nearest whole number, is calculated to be 10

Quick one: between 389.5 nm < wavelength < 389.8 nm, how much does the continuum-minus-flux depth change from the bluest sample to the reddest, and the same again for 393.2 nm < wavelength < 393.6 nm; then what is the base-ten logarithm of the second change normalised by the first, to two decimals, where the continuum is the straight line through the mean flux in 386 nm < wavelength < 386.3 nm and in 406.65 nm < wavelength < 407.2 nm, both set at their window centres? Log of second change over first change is -0.39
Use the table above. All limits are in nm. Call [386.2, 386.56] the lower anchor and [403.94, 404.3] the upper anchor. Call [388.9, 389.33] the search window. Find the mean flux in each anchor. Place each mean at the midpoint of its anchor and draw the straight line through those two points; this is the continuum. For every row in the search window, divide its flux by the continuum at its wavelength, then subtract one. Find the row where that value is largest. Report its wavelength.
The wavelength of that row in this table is 389.199 nm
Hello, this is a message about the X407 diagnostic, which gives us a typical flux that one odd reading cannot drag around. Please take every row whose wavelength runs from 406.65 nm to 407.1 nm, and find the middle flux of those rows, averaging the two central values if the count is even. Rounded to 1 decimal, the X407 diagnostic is 19.9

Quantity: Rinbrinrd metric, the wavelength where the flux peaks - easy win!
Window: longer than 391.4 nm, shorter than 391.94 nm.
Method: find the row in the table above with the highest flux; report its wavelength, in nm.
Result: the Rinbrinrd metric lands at 391.897 nm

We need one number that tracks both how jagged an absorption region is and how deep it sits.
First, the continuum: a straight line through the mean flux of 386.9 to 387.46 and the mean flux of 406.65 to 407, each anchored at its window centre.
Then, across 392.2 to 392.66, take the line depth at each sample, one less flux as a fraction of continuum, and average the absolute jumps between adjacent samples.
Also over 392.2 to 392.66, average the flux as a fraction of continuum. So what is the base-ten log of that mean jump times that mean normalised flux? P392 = -1.20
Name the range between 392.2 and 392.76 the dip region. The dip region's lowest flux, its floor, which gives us 12.16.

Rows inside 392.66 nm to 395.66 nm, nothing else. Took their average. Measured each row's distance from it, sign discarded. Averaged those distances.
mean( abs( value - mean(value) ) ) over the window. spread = 4.6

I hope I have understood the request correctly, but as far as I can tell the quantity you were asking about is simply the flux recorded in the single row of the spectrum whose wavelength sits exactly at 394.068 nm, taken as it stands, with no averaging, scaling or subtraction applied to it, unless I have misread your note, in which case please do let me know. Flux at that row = 14.96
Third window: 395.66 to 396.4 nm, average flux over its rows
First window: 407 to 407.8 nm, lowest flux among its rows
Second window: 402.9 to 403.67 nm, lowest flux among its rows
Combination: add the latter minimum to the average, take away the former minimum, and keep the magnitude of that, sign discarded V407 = 16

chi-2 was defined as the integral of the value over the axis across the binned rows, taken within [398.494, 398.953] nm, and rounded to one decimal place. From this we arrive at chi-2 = 9.4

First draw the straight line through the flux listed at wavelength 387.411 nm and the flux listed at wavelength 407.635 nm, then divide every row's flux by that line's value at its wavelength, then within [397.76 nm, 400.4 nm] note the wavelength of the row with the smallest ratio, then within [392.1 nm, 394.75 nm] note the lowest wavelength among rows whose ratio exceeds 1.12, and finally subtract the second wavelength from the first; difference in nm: 3.56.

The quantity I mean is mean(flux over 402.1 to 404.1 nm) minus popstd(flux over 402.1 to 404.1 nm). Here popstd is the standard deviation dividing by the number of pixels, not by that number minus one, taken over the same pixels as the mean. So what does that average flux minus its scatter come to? 19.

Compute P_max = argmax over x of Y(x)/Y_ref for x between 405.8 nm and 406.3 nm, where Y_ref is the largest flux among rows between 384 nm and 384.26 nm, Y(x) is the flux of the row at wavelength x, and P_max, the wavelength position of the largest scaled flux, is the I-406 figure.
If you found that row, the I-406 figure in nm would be 406.136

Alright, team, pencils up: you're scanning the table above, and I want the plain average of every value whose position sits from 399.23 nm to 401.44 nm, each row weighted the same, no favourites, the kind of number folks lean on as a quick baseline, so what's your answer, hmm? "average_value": 20.1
